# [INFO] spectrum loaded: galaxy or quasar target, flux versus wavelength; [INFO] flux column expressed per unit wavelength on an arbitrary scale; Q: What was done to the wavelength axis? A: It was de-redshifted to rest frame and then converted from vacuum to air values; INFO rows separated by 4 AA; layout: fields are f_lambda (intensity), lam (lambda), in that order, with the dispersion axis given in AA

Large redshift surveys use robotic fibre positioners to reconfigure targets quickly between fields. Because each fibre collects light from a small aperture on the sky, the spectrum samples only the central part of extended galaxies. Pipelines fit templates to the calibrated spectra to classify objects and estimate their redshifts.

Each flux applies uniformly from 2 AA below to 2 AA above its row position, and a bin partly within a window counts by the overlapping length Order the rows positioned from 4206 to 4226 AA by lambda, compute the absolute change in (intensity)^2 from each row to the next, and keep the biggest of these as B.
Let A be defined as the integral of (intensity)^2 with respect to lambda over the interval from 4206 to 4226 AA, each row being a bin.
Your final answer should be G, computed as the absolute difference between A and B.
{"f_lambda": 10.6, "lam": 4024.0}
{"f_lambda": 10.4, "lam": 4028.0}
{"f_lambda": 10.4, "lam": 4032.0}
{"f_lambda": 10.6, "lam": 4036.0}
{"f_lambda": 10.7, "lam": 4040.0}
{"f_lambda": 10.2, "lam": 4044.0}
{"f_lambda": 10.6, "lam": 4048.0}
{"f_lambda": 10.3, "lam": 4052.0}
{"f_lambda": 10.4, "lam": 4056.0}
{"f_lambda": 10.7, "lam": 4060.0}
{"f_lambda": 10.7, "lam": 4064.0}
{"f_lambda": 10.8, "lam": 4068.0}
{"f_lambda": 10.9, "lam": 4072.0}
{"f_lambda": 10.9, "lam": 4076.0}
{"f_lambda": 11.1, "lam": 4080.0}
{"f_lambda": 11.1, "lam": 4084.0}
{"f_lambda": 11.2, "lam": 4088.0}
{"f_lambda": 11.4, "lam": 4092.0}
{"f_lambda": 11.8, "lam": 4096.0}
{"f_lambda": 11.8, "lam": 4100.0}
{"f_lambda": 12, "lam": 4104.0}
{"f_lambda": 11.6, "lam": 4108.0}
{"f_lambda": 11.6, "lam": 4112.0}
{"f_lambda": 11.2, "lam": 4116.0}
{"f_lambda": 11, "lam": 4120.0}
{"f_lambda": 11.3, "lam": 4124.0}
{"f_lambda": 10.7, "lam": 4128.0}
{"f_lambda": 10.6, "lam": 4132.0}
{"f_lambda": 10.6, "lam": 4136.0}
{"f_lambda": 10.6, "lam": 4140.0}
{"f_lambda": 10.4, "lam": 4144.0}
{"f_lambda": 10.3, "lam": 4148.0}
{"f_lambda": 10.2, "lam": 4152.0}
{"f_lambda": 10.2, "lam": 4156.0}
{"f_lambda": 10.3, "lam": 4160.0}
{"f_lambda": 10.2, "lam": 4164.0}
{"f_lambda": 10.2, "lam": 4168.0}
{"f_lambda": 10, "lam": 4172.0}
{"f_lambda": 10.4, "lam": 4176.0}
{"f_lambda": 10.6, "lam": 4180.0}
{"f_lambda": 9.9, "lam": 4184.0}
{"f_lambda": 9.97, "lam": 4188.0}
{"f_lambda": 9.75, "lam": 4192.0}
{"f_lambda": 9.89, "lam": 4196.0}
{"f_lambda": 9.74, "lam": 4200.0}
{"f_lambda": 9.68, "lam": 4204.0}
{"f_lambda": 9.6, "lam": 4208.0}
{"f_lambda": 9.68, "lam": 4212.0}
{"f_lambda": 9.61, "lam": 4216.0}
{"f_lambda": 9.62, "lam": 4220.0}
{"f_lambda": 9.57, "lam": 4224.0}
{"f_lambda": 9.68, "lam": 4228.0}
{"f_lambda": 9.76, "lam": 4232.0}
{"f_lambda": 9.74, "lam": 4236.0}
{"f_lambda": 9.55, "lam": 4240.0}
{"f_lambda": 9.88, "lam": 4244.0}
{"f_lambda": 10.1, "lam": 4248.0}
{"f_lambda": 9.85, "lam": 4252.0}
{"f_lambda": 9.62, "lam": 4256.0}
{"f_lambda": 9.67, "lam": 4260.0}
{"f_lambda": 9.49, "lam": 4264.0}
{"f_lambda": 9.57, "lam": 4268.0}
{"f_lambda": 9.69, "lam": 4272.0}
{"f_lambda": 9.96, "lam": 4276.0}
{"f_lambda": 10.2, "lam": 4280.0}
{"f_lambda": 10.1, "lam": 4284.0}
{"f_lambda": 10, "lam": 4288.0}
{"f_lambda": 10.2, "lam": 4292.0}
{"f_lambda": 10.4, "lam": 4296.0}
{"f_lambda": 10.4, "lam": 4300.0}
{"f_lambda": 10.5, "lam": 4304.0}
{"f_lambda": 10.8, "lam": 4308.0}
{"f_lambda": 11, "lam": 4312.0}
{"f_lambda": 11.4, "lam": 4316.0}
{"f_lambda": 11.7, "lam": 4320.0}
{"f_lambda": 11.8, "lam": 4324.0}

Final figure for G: 1848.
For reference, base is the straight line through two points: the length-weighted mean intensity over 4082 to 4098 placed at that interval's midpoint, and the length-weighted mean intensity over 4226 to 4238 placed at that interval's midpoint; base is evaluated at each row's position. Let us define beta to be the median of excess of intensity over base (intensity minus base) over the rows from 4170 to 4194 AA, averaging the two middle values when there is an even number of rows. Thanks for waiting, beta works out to -0.3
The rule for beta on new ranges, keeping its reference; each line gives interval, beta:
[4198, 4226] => -0.3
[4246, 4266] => 0.3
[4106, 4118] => 0.4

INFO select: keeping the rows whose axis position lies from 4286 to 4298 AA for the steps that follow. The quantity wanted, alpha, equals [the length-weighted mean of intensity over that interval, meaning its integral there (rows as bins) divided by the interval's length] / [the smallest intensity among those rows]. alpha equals 1.02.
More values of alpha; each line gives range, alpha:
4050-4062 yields 1.02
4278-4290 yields 1.01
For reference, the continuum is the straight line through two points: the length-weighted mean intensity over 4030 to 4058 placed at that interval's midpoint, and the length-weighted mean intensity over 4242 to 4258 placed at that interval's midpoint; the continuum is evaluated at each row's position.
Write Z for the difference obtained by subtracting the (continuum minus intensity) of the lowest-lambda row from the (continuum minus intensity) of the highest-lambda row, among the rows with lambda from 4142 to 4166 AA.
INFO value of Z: 0.14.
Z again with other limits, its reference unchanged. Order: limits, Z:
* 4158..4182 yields -0.36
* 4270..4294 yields -0.57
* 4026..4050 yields -0.26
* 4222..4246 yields -0.37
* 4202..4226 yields 0.05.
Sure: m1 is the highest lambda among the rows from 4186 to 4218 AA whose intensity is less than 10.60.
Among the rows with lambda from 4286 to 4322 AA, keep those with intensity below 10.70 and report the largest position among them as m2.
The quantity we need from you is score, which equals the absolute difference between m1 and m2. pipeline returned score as 88 AA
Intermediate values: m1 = 4216.0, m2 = 4304.0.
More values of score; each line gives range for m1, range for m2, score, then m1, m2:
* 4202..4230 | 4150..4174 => 56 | 4228.0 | 4172.0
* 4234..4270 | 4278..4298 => 28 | 4268.0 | 4296.0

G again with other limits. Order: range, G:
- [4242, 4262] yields 1926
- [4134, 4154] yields 2168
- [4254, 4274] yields 1843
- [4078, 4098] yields 2555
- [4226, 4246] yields 1884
